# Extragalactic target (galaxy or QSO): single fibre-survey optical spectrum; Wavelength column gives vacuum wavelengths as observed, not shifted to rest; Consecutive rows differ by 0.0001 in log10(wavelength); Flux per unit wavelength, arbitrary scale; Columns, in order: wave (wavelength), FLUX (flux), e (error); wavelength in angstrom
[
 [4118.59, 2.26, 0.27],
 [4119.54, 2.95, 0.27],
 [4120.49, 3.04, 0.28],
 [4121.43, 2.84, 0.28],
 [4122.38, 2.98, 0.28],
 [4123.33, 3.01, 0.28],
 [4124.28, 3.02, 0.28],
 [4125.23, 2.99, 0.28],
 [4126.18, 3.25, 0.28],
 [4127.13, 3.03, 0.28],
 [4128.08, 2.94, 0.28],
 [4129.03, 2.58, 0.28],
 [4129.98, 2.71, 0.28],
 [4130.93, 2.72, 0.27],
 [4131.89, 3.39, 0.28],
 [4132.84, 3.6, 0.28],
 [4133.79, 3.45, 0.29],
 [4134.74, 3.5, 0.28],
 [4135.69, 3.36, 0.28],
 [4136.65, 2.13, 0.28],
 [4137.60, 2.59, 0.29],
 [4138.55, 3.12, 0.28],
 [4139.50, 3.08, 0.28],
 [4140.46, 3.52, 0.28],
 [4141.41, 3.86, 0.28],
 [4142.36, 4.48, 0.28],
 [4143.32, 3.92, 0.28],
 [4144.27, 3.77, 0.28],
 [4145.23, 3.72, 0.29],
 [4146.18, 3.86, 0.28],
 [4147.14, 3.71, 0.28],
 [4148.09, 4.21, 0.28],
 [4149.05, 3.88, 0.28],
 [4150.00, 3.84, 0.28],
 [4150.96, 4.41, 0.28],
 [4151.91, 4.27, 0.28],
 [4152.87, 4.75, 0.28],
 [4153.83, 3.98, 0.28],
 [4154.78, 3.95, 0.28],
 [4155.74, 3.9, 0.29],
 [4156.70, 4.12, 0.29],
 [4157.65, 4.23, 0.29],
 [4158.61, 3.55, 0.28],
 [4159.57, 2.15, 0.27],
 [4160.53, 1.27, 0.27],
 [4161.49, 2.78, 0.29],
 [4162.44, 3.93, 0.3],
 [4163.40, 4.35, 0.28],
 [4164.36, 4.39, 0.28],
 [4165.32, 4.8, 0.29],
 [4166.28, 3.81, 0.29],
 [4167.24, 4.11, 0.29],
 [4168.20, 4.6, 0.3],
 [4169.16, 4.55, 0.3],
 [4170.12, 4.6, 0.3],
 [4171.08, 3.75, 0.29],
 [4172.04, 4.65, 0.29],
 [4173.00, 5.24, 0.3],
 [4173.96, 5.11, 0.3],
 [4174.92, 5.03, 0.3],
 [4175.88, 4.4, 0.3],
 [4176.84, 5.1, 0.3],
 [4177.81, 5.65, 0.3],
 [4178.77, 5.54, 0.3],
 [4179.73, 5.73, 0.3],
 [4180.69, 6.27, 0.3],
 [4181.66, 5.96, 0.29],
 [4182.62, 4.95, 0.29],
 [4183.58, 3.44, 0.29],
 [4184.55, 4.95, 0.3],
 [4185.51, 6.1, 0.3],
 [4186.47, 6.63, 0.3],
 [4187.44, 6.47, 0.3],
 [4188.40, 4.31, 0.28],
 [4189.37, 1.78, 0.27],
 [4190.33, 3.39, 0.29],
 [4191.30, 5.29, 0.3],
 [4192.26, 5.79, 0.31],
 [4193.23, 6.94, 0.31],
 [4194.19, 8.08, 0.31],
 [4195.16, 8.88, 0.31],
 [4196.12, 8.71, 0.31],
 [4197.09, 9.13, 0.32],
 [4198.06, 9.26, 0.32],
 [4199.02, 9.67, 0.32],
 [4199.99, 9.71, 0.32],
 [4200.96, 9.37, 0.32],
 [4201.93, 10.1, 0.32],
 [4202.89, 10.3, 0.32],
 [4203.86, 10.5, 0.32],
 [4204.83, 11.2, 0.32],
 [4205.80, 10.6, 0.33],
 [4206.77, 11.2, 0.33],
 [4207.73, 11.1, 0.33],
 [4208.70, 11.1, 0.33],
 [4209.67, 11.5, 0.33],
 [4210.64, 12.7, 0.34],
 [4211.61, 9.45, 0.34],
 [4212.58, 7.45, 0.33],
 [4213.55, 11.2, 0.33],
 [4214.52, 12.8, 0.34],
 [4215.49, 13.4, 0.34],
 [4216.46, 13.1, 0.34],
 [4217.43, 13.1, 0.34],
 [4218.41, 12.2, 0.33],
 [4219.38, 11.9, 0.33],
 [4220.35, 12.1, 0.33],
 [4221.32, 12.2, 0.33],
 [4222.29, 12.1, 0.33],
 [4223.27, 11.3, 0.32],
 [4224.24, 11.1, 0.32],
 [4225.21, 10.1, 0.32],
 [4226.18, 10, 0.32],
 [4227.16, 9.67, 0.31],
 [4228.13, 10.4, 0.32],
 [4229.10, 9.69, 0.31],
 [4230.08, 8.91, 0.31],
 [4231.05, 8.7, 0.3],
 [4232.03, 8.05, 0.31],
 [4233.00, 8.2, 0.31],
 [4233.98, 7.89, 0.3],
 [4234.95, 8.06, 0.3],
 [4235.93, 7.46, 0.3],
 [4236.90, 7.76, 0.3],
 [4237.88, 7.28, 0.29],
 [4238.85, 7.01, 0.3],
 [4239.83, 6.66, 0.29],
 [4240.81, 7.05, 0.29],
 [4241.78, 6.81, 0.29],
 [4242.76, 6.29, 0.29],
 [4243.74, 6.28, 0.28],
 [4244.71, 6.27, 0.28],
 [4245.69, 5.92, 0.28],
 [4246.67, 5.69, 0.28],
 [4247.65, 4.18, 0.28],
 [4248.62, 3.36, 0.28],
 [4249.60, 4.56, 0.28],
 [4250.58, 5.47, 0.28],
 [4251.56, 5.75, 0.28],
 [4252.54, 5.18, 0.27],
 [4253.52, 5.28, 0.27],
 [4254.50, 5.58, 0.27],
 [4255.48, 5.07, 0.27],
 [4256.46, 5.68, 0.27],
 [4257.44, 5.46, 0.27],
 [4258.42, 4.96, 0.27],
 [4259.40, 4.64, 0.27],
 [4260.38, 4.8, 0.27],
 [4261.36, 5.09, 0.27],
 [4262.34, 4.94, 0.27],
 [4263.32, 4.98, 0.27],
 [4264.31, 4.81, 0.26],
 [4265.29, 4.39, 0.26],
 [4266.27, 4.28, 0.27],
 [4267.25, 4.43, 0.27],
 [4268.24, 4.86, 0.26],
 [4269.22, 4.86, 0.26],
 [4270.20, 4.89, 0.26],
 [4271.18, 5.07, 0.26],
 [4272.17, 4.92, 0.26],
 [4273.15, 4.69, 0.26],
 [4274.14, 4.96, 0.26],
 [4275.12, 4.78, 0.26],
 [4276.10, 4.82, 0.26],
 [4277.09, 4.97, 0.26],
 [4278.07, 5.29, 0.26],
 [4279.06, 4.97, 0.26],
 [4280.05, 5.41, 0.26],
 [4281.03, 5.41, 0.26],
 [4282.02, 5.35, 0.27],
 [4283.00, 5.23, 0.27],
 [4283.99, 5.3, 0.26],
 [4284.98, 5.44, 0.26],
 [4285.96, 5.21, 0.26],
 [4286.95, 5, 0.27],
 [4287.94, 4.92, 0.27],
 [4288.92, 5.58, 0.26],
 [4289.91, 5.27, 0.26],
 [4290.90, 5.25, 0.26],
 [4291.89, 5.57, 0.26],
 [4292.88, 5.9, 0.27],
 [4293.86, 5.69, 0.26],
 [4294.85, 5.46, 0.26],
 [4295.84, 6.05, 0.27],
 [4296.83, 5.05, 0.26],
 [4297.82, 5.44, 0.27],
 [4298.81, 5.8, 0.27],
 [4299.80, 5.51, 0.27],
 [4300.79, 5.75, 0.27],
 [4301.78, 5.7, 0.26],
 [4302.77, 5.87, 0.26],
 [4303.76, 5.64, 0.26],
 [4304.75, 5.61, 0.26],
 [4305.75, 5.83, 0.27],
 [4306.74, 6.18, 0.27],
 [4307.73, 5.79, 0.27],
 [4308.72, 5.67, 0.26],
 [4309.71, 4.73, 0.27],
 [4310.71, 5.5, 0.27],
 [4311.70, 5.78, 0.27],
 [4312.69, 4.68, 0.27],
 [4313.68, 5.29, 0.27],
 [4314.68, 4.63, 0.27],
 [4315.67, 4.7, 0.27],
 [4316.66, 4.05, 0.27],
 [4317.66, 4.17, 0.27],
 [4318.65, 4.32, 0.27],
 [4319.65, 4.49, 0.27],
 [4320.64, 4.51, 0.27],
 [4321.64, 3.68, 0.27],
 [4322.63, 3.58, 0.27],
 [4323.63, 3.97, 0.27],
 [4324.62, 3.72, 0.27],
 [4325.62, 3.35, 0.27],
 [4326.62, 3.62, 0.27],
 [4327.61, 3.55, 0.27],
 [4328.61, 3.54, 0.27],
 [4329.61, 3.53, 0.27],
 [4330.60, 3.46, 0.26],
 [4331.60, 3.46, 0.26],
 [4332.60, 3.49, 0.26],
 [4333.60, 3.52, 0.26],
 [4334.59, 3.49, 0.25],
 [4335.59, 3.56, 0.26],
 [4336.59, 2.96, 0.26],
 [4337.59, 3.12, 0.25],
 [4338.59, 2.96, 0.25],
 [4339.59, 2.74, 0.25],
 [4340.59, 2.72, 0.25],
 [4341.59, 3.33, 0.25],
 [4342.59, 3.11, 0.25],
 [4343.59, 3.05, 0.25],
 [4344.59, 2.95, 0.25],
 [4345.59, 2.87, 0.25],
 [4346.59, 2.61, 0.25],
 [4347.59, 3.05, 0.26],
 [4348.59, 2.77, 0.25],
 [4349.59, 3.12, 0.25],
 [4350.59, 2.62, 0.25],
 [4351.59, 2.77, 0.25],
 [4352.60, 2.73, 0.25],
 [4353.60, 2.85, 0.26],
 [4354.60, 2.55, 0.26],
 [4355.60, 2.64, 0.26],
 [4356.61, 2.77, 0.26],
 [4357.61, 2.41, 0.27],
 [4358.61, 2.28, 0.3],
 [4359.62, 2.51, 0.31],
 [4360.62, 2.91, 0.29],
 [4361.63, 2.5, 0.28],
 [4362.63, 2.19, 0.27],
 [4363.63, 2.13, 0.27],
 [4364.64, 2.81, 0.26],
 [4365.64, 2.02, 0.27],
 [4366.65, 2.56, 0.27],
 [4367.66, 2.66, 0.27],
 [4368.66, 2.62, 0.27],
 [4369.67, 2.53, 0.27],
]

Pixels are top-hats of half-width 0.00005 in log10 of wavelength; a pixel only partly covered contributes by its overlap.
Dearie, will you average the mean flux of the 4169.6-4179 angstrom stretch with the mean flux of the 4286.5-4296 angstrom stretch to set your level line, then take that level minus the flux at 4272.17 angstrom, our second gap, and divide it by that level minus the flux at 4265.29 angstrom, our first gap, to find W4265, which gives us 0.3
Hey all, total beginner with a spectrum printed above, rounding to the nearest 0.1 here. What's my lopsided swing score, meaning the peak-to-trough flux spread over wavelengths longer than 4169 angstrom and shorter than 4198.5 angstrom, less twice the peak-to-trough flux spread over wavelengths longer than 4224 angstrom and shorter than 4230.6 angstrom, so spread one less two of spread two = 3.1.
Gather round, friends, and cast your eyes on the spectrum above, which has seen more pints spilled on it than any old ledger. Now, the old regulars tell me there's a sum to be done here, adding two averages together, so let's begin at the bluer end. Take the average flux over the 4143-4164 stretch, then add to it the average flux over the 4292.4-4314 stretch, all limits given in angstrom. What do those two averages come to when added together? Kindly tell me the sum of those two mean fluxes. 9.3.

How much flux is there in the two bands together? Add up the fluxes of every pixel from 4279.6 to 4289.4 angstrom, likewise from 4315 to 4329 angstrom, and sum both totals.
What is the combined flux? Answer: 108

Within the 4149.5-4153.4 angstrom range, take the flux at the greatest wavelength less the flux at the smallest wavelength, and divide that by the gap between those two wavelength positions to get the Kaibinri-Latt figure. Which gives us 0.32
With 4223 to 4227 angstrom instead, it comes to -0.45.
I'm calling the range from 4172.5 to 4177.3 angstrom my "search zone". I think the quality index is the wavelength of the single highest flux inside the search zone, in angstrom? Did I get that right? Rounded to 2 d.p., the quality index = 4173.00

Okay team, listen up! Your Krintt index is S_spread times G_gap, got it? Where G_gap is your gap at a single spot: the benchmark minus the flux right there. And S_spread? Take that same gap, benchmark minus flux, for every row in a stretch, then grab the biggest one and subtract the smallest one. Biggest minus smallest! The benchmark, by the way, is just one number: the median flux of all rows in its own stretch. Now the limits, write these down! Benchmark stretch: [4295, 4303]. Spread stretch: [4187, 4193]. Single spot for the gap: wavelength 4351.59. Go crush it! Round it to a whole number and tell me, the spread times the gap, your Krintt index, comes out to 14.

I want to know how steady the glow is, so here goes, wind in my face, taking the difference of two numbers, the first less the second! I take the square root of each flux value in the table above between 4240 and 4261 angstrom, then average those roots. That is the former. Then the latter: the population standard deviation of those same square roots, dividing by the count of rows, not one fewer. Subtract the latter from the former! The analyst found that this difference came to 2.1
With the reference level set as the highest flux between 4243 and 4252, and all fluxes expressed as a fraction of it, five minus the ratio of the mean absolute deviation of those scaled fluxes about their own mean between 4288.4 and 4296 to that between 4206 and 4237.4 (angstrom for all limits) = 4.87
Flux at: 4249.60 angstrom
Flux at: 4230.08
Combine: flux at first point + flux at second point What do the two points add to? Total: 13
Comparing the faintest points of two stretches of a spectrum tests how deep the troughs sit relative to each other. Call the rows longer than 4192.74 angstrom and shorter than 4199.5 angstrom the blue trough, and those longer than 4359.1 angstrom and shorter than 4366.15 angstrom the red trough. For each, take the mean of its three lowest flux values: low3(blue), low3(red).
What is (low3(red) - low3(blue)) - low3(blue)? -14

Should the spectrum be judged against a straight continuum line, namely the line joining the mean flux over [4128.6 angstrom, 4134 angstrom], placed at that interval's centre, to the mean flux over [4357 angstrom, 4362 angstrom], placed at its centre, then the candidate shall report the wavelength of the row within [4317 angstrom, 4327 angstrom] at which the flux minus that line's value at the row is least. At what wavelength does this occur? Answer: 4325.62 angstrom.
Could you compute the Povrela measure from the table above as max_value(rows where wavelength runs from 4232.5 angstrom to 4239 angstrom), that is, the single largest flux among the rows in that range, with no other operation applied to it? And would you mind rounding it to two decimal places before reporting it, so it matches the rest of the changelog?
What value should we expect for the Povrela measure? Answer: 8.20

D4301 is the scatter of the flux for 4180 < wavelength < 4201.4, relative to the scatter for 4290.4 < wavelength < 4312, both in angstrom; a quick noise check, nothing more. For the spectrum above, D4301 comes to 7.2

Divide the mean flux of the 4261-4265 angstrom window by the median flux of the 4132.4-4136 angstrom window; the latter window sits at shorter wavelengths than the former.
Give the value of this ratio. 1.4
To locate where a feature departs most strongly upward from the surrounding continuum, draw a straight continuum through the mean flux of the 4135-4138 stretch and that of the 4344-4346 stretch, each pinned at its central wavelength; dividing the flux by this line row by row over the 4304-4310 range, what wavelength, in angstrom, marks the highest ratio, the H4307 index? 4306.74 angstrom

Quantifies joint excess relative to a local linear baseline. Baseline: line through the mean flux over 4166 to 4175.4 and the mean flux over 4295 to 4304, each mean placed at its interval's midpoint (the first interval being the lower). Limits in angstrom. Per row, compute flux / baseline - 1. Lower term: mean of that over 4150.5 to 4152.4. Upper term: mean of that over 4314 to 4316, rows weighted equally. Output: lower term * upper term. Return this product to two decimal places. 0.00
